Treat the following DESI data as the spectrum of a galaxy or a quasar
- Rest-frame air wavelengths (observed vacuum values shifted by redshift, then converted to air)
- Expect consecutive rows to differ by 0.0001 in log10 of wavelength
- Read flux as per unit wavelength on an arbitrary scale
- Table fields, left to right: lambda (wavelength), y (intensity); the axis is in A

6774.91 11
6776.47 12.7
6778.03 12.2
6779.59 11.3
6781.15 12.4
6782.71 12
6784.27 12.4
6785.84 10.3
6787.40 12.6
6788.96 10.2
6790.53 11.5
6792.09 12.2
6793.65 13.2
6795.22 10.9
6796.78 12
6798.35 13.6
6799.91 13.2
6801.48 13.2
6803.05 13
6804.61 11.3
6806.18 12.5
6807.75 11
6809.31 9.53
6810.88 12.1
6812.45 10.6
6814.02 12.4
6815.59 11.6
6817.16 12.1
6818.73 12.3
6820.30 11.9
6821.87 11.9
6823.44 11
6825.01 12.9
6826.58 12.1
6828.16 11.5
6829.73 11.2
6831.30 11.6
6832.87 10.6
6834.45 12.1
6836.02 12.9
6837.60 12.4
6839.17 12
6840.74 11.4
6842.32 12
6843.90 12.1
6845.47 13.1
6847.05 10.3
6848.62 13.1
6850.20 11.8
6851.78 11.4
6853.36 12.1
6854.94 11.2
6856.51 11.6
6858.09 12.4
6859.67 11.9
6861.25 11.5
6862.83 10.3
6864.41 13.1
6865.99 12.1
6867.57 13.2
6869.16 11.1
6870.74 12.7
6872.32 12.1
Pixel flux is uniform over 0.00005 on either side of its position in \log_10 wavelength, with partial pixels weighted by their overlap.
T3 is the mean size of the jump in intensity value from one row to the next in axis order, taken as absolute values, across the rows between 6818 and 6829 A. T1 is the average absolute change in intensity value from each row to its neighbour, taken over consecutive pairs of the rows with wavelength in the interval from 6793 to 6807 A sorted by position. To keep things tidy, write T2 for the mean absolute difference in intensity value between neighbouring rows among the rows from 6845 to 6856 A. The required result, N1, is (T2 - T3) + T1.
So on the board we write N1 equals 1.8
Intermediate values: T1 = 1.06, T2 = 1.48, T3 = 0.77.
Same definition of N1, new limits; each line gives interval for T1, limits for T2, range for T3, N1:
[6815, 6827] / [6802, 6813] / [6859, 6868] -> 1.0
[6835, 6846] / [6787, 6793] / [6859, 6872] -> 0.5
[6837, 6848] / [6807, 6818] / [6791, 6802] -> 1.3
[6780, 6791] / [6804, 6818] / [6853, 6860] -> 2.3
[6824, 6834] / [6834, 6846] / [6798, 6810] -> 0.3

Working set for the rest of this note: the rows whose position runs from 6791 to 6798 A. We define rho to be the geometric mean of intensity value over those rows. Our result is 12.0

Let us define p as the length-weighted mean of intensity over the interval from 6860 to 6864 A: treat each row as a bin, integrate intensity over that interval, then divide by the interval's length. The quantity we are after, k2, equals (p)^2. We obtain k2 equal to 126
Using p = 11.2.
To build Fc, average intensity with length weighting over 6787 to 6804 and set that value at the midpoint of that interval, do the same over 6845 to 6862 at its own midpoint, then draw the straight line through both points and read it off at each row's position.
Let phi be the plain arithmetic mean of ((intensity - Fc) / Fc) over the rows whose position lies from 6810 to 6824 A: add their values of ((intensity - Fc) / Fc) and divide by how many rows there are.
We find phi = -0.03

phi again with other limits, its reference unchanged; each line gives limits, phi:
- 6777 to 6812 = -0.03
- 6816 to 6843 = -0.01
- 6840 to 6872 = 0.01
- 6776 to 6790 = -0.05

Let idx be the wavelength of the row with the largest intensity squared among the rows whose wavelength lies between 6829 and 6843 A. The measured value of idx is 6836.02 A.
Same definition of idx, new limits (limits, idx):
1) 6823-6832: 6825.01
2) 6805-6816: 6806.18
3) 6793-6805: 6798.35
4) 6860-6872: 6867.57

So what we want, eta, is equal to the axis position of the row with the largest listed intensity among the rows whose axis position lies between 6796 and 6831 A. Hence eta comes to 6798.35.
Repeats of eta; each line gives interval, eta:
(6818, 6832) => 6825.01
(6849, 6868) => 6867.57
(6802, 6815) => 6803.05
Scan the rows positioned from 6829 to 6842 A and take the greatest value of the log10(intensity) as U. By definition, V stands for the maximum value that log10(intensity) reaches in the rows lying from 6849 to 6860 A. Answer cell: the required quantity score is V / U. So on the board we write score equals 0.98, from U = 1.11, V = 1.093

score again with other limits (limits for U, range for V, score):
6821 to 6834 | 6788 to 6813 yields 1.02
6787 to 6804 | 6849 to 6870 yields 0.99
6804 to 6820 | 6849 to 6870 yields 1.02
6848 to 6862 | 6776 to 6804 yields 1.01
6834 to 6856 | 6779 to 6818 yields 1.01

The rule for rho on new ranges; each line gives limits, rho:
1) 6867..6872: 12.3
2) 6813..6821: 12.1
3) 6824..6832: 11.8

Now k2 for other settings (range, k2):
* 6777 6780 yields 141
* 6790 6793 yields 143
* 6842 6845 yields 148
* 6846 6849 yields 136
